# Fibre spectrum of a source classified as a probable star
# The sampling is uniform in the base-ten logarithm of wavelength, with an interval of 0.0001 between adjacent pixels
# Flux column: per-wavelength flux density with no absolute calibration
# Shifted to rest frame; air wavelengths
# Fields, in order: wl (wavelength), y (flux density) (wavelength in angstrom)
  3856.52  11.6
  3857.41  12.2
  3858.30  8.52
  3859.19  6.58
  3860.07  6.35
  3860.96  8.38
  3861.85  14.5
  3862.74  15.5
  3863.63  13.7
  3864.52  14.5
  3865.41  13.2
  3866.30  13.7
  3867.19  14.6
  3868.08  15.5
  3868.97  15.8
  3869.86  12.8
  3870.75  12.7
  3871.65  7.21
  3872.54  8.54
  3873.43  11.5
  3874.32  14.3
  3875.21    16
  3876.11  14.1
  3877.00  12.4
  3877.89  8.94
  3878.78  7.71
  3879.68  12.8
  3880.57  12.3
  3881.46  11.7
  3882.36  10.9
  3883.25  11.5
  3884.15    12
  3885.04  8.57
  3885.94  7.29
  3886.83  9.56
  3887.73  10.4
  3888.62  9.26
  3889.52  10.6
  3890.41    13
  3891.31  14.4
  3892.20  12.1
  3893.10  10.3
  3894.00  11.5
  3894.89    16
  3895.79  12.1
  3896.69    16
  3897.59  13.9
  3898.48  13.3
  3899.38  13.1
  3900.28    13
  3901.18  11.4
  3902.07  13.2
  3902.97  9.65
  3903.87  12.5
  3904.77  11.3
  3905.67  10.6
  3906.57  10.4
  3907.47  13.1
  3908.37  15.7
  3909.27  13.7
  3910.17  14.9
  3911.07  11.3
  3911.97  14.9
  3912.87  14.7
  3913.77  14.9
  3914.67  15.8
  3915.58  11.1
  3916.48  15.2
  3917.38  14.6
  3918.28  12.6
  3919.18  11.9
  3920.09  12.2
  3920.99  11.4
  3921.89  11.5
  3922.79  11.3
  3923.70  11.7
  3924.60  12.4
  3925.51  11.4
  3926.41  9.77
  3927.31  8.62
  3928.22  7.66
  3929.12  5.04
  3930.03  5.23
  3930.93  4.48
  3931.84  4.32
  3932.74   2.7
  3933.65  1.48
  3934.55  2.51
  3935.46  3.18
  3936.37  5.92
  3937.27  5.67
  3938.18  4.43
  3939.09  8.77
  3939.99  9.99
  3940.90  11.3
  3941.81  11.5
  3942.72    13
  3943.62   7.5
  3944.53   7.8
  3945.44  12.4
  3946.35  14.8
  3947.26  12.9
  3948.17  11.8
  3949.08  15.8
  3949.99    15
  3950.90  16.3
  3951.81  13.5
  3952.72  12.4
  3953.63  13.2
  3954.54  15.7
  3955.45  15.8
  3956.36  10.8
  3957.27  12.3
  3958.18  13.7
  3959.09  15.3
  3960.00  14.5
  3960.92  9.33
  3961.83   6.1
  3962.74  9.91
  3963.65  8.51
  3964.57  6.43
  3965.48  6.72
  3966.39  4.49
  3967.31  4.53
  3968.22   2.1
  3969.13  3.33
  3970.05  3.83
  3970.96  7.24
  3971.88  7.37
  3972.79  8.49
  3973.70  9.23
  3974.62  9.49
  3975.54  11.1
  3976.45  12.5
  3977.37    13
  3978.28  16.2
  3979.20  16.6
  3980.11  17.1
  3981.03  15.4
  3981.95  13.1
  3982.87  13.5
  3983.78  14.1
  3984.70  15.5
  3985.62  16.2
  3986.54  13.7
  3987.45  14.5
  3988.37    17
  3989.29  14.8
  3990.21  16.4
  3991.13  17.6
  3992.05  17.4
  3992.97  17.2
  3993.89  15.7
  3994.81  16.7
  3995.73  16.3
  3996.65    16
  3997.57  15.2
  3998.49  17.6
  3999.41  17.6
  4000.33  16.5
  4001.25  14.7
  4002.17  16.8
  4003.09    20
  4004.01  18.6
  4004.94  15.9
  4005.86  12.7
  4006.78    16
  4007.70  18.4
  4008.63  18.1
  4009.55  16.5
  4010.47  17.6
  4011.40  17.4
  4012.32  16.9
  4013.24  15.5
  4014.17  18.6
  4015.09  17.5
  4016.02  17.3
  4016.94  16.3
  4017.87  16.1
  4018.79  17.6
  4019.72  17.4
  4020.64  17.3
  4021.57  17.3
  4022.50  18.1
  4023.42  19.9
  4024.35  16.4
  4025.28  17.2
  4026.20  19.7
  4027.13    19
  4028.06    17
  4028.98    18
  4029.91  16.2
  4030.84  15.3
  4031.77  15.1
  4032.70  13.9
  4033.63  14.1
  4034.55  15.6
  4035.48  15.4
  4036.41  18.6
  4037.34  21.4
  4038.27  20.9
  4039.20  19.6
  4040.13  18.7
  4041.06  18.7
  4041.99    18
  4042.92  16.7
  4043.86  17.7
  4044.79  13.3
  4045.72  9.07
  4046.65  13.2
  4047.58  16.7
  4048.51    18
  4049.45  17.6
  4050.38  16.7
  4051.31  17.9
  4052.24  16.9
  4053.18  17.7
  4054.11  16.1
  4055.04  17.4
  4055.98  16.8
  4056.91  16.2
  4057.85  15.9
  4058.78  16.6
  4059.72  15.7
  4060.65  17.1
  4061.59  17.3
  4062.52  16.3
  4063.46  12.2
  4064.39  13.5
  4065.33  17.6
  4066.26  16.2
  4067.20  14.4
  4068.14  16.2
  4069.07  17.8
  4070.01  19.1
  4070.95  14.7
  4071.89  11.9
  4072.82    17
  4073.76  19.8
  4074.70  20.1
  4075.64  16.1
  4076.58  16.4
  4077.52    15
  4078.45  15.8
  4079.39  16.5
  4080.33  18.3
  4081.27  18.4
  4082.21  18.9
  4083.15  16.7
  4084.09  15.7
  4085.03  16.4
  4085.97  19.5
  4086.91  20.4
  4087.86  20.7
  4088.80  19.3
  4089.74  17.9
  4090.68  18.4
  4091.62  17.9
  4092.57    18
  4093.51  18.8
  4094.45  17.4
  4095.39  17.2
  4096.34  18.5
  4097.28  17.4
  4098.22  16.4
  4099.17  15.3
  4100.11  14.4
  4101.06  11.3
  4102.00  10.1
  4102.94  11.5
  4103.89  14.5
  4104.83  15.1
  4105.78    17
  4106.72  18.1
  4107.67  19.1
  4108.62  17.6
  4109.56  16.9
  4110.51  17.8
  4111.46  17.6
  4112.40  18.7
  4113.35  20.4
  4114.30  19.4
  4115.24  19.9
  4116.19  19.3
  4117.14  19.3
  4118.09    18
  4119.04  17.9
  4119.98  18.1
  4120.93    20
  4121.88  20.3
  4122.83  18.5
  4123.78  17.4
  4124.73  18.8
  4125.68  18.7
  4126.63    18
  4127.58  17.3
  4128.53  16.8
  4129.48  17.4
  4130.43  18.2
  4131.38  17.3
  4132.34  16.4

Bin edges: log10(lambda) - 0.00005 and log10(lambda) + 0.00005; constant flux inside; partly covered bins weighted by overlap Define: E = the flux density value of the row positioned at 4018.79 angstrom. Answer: 17.6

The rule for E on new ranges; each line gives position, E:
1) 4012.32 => 16.9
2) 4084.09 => 15.7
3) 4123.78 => 17.4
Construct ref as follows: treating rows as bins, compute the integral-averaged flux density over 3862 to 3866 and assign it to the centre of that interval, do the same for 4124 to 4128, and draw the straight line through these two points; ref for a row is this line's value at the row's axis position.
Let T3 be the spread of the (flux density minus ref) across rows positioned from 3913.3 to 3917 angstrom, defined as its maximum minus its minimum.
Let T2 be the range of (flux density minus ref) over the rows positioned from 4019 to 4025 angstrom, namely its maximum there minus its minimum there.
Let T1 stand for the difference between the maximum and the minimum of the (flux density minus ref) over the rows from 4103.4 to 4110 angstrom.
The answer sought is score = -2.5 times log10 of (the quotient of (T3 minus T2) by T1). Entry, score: 1.4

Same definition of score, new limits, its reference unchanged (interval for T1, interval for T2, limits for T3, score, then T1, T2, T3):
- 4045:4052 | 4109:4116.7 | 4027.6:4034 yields 2.7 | 8.9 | 3.4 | 4.2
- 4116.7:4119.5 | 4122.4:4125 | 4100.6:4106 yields -1.5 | 1.4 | 1.4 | 6.8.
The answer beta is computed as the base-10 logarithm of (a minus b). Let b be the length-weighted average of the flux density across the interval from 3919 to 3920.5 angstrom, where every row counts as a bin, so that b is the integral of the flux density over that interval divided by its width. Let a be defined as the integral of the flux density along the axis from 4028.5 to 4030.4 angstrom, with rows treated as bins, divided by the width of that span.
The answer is 0.7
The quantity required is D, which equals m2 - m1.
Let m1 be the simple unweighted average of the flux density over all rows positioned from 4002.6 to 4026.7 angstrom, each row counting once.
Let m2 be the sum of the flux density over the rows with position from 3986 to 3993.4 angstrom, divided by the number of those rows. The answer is -1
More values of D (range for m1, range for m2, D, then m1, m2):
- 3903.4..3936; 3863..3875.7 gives 3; 10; 13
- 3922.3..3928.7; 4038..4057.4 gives 6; 10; 17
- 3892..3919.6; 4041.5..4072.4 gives 3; 13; 16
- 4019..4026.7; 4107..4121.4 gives 1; 18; 19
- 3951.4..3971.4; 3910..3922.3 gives 4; 10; 13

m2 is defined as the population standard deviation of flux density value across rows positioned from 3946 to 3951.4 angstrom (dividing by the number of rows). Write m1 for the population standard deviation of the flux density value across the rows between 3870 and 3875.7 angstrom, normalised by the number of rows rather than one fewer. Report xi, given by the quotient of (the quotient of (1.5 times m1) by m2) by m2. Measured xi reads 1.8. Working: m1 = 3.1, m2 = 1.59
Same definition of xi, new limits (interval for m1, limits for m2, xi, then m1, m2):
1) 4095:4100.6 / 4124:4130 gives 3.8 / 1.4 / 0.74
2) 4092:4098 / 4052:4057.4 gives 2.7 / 0.6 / 0.58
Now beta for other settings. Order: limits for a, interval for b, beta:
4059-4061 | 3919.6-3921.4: 0.7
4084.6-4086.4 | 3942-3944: 0.9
